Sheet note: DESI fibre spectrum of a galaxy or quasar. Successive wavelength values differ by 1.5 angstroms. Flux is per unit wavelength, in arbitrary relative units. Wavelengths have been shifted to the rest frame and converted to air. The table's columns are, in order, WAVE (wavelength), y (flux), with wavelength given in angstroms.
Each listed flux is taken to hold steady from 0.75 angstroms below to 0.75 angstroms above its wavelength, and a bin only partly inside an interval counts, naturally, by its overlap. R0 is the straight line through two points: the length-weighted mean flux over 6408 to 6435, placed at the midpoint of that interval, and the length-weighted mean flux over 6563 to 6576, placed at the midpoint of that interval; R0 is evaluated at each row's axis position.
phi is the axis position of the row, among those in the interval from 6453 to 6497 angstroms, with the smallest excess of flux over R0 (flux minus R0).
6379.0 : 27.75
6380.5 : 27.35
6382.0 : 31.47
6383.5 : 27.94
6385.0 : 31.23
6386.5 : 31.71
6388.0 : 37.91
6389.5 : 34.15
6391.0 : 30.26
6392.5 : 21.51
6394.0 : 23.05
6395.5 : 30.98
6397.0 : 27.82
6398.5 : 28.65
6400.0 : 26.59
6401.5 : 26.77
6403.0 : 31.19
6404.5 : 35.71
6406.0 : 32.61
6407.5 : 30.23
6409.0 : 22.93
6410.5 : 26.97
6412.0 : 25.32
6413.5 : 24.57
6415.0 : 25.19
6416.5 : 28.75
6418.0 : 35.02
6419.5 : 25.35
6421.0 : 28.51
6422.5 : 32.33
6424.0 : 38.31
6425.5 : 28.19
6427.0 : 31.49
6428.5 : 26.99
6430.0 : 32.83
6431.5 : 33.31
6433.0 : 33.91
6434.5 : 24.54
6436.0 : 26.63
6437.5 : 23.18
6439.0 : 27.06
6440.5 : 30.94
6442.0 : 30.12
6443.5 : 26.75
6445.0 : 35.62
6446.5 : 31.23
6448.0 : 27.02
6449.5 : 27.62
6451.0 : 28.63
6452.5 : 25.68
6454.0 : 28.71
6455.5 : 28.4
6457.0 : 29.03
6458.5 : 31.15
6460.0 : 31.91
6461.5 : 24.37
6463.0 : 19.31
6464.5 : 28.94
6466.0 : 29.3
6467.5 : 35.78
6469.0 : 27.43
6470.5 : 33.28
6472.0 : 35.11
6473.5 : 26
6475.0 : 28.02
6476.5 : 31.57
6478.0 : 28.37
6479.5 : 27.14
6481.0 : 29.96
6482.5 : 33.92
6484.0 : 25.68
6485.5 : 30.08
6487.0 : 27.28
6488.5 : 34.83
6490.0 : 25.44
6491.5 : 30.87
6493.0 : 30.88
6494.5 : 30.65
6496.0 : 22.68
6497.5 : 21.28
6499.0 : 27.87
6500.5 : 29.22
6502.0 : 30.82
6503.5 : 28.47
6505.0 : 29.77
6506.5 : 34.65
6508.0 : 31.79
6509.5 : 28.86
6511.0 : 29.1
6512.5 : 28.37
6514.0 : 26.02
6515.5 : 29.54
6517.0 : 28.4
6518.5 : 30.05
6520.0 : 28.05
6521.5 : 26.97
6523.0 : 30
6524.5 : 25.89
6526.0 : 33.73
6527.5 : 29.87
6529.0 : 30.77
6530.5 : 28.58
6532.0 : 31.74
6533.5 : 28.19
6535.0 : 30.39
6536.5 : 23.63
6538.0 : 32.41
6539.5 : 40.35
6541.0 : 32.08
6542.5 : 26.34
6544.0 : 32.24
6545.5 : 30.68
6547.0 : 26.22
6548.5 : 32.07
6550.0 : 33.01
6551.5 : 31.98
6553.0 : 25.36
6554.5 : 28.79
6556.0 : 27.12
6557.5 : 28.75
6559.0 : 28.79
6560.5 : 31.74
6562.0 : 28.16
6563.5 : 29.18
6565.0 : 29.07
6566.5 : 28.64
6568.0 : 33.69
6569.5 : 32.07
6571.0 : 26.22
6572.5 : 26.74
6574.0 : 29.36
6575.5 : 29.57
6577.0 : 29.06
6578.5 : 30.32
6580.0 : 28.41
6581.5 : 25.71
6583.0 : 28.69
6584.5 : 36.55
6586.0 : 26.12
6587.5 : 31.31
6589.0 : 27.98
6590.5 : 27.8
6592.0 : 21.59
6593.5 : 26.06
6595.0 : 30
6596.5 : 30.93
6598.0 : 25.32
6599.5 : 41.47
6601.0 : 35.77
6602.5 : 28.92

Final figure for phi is 6463.0 angstroms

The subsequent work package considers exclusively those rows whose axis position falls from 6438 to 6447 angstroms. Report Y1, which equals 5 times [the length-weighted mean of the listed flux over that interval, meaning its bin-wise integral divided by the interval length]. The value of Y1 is 150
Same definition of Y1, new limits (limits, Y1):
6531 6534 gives 150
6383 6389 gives 162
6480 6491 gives 148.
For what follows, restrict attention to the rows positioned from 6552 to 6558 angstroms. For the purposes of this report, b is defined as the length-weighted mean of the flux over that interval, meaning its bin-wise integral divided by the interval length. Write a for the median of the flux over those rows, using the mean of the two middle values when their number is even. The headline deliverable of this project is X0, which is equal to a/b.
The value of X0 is 1.01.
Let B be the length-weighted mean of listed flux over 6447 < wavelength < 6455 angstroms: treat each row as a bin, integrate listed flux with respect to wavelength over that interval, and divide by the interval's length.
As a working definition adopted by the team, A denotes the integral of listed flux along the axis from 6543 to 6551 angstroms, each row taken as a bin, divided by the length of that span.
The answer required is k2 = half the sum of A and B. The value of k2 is 29.2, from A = 30.7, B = 27.7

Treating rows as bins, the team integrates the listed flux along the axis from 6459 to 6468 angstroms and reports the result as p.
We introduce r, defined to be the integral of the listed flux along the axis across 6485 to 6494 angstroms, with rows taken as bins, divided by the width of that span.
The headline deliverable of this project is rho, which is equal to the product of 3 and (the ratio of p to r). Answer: 25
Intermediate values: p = 253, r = 29.9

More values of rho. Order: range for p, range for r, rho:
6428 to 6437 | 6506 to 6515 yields 27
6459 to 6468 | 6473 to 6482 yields 26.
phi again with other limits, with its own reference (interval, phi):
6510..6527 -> 6524.5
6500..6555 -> 6536.5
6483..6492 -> 6490.0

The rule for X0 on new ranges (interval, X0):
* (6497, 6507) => 1.01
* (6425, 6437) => 1.01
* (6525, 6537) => 1.02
